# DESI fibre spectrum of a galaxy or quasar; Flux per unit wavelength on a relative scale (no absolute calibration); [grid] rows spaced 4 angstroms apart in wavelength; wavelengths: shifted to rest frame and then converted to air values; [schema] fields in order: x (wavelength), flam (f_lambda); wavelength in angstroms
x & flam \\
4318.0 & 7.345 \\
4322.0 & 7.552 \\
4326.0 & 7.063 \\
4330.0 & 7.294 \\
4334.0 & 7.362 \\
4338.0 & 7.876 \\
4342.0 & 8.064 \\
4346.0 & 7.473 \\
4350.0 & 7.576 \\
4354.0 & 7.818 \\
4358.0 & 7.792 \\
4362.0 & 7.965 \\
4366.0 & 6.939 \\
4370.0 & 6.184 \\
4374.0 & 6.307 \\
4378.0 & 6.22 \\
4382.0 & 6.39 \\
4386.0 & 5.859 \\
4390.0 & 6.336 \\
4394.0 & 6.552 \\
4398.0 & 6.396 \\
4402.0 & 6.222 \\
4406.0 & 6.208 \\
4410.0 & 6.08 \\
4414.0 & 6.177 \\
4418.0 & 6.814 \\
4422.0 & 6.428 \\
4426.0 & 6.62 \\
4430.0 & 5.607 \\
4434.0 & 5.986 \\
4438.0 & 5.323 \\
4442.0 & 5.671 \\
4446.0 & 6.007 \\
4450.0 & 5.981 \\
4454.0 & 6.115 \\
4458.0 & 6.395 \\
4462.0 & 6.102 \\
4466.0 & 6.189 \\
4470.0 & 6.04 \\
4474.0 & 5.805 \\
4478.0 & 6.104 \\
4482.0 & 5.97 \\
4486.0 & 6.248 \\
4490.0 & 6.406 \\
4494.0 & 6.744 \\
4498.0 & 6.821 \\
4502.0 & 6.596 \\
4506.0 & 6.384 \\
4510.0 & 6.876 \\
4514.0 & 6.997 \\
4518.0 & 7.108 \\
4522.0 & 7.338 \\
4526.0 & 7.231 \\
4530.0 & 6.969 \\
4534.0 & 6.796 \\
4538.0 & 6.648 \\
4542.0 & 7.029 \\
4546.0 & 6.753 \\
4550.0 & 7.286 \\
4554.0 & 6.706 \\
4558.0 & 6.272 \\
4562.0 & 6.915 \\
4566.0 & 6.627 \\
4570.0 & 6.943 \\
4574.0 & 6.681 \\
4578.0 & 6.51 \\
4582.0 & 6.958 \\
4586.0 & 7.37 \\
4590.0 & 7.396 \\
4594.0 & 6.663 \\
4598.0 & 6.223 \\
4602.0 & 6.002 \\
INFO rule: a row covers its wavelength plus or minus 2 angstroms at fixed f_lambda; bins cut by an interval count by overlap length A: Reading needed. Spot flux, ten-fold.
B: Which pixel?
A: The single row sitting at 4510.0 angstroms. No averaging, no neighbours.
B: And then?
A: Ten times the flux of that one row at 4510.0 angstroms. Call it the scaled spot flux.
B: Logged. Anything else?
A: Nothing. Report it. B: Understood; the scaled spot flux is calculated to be 68.8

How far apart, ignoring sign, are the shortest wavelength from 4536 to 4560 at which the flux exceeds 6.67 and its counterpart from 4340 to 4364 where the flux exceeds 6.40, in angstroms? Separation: 200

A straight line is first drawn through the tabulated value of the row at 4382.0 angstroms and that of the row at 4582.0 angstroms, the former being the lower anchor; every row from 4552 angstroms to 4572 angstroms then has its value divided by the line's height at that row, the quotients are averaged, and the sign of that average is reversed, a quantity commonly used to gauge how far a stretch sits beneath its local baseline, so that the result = -0.970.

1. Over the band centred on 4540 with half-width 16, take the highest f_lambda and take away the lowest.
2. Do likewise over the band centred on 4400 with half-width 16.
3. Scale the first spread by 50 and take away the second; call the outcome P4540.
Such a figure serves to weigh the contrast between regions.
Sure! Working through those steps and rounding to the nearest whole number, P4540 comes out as 31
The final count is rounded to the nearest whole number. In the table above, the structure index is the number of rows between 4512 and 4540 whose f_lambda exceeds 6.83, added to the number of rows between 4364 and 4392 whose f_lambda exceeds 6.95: 5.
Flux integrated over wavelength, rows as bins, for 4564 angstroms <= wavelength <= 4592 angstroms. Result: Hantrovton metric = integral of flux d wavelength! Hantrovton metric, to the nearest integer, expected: 194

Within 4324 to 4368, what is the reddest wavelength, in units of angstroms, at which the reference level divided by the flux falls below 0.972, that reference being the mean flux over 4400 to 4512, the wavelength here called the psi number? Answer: 4366.0 angstroms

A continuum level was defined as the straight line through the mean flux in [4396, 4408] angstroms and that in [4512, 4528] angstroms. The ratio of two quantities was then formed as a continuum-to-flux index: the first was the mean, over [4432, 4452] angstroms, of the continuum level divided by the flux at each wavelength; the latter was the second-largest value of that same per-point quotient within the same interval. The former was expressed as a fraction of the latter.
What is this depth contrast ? 0.981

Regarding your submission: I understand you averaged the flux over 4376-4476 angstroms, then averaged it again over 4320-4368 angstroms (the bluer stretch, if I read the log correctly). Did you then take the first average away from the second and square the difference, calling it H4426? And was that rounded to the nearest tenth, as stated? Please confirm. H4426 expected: 2.0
